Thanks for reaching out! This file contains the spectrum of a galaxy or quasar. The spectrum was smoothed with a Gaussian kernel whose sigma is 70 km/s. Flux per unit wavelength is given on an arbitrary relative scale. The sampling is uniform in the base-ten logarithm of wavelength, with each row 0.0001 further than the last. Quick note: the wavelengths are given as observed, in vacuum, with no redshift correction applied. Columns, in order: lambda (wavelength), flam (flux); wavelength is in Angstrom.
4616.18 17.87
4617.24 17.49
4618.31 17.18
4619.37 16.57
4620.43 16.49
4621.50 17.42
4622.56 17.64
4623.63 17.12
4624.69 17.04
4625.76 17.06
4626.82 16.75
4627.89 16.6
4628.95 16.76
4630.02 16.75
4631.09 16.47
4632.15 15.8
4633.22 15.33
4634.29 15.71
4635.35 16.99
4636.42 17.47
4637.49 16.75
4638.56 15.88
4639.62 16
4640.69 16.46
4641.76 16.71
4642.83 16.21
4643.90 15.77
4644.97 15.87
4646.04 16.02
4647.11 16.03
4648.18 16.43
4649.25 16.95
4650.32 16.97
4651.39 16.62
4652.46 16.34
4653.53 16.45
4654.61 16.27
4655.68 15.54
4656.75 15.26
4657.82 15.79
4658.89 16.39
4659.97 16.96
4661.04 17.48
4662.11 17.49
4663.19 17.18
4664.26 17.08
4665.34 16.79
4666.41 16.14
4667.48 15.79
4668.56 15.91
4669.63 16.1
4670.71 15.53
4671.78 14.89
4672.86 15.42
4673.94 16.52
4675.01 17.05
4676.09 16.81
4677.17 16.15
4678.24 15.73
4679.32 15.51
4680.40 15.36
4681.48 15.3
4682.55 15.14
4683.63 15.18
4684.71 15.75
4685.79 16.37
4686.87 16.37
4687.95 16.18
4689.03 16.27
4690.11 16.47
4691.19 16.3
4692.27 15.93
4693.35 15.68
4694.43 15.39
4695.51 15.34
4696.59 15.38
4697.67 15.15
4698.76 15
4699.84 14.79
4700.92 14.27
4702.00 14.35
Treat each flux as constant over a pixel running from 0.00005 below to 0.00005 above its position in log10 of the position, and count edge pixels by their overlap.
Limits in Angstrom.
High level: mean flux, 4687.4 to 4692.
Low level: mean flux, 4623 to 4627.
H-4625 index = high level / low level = 0.96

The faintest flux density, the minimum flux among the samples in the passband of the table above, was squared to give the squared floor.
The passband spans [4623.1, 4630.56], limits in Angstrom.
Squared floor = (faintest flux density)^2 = 276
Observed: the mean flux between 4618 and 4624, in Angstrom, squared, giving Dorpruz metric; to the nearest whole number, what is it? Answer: 291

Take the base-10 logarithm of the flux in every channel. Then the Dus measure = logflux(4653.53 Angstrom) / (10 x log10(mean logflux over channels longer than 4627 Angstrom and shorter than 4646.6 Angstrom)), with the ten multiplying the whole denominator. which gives 1.46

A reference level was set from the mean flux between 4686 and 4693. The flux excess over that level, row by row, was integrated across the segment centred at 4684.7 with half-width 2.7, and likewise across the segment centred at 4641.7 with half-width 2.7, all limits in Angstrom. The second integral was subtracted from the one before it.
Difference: -2.5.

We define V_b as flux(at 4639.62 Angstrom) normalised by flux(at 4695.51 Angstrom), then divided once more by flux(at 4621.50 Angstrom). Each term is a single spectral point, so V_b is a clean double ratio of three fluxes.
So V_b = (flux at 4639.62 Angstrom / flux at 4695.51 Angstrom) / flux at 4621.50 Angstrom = 0.0599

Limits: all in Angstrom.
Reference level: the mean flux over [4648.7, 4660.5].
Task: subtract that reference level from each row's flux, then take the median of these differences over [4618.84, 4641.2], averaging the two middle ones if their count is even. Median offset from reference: 0.43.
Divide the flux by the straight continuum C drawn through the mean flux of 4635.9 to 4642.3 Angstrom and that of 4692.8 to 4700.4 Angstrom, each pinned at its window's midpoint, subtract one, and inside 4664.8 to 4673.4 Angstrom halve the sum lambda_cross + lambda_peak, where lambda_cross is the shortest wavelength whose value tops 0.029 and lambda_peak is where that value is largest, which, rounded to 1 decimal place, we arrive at 4665.3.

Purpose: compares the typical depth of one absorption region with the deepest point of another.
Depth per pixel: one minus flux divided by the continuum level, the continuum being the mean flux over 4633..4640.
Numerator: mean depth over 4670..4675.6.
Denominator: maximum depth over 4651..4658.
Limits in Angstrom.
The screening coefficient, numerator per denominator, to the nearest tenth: 0.4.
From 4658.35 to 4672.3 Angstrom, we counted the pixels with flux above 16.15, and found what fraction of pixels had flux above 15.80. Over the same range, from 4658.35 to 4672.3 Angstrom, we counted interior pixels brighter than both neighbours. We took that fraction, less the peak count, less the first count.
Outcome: -8.2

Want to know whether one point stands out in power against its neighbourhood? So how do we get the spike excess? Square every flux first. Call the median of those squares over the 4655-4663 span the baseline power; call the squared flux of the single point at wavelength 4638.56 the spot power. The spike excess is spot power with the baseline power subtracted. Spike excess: -16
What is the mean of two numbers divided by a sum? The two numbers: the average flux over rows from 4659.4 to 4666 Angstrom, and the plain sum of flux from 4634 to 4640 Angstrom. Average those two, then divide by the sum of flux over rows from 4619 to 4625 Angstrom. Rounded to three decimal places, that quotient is 0.567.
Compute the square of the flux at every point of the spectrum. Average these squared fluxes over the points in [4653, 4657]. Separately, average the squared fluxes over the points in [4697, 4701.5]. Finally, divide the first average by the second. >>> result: 1.15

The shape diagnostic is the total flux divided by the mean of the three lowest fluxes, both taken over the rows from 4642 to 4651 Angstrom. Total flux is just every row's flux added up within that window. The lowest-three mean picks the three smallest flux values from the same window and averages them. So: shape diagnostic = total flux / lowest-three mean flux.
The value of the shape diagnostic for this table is 8.20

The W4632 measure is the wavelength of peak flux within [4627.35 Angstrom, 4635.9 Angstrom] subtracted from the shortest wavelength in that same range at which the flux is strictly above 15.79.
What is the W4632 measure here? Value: -7.5 Angstrom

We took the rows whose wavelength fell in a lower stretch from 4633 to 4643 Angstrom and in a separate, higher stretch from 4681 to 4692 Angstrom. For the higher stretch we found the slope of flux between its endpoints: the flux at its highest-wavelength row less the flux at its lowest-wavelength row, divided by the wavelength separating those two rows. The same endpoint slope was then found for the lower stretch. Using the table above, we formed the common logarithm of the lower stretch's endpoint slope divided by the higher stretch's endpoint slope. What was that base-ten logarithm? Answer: -0.05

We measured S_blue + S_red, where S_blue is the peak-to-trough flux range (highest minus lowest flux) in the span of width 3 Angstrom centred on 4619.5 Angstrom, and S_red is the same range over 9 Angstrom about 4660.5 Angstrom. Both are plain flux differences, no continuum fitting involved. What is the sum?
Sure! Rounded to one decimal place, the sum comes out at 2.9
